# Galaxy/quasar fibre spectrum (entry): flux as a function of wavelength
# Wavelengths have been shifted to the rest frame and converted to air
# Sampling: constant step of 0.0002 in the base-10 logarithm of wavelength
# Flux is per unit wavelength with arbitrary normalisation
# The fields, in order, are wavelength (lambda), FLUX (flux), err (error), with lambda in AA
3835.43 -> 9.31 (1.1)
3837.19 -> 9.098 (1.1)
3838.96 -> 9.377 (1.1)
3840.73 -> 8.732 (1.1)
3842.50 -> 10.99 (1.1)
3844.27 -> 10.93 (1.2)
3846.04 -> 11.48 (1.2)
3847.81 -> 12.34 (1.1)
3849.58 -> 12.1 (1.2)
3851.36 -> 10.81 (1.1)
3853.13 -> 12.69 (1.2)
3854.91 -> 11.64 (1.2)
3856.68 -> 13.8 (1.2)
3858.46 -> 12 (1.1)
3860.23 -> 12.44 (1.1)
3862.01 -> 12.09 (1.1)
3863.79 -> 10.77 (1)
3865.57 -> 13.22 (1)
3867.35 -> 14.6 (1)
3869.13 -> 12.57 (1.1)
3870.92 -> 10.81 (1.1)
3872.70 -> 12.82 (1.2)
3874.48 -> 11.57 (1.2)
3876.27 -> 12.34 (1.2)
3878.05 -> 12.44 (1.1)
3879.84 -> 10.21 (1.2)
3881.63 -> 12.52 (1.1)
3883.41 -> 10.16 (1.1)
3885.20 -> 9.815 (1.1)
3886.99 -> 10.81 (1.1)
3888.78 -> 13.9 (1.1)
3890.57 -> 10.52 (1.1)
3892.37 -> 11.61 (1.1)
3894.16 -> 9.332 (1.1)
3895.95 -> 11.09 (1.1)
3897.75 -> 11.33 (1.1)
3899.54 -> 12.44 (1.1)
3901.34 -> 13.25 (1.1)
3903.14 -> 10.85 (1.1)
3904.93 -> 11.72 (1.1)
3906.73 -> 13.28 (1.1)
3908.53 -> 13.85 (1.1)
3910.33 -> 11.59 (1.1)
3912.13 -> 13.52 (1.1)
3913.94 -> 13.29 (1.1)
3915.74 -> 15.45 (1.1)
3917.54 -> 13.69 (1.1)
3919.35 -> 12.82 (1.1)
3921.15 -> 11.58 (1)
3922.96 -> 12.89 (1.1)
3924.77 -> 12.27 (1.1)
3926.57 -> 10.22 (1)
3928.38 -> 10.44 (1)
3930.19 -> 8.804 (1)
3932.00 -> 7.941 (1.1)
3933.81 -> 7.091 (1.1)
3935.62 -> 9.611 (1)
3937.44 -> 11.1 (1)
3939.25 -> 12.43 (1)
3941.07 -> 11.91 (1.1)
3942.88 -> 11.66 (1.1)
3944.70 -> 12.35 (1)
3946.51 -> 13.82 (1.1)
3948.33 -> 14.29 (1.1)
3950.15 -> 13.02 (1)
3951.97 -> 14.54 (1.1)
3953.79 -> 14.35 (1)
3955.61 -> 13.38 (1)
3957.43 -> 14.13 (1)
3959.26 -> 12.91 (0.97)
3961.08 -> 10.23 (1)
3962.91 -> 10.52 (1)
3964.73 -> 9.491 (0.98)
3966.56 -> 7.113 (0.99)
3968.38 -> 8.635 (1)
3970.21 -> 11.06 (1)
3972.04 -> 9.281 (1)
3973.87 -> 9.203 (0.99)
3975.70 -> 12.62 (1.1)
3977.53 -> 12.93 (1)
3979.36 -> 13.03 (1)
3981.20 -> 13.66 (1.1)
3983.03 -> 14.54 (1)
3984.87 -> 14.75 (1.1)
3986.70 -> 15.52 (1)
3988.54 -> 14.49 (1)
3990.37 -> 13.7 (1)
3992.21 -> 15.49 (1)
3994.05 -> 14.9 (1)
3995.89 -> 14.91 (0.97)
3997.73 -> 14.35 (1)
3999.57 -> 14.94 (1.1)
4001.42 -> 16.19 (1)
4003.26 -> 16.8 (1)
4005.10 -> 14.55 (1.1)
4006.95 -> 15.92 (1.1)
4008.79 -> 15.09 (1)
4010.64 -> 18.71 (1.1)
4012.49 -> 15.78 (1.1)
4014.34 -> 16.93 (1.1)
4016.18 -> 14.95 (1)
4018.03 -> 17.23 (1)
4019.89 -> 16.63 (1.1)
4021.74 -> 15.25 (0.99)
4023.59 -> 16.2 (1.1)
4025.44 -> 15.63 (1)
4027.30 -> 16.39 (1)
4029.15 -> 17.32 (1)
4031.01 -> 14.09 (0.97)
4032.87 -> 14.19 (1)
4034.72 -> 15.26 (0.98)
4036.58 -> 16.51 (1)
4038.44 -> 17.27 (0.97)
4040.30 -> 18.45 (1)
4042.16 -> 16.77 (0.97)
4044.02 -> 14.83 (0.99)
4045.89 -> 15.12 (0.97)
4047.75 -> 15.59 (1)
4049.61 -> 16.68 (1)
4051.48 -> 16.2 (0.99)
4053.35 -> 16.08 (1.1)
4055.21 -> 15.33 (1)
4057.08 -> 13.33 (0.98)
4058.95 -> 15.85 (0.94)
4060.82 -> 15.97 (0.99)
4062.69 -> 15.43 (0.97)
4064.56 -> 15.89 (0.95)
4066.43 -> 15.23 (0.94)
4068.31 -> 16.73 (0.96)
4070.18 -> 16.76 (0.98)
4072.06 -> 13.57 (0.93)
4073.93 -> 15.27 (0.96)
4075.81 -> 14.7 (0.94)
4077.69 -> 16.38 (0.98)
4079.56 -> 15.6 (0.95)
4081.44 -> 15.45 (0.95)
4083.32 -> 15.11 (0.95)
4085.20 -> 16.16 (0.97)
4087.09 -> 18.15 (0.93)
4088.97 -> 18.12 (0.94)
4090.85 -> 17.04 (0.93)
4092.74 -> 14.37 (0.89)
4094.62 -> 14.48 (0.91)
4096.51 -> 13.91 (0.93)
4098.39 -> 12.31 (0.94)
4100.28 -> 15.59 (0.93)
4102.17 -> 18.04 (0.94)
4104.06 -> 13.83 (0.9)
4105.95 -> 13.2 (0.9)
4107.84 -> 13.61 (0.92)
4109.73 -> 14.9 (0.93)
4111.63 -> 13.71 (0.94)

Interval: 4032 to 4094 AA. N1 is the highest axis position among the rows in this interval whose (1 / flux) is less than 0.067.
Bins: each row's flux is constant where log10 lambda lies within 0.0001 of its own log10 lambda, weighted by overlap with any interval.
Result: 4090.85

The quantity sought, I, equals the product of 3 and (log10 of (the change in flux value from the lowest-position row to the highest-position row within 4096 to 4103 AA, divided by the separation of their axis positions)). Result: -0.4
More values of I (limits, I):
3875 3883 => -4.4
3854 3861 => -2.5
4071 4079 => -0.9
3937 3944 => -3.0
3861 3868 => -1.0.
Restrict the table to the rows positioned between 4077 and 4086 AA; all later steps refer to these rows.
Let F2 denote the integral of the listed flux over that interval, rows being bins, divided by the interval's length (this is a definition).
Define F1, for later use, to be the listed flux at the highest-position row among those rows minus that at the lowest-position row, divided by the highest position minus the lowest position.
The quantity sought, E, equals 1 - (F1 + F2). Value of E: -14.7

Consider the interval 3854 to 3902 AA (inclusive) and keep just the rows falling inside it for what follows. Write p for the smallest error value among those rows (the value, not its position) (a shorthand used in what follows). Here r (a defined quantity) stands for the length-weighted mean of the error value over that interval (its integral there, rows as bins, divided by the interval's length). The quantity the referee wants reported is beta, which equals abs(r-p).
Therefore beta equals 0.111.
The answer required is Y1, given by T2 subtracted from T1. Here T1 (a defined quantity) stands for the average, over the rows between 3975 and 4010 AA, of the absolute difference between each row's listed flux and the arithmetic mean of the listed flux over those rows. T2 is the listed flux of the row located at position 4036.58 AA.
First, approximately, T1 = 0.84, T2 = 16.51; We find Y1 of -15.7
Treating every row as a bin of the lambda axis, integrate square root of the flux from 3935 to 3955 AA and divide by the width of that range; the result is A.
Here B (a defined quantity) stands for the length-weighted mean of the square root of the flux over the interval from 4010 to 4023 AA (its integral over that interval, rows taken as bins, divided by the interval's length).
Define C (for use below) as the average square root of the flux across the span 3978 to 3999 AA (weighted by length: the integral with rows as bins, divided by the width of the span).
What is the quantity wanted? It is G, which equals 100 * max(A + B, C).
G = 761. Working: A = 3.56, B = 4.05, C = 3.8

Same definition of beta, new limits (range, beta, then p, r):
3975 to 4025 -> 0.069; 0.97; 1.04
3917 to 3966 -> 0.068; 0.97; 1.04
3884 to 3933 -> 0.085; 1.00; 1.09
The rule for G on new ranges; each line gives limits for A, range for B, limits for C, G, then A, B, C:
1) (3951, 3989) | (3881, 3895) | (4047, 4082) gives 679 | 3.47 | 3.32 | 3.9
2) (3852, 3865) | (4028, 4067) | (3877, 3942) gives 746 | 3.49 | 3.97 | 3.4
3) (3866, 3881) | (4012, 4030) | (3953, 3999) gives 752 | 3.49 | 4.03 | 3.5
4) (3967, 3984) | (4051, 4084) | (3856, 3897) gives 732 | 3.38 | 3.93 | 3.4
